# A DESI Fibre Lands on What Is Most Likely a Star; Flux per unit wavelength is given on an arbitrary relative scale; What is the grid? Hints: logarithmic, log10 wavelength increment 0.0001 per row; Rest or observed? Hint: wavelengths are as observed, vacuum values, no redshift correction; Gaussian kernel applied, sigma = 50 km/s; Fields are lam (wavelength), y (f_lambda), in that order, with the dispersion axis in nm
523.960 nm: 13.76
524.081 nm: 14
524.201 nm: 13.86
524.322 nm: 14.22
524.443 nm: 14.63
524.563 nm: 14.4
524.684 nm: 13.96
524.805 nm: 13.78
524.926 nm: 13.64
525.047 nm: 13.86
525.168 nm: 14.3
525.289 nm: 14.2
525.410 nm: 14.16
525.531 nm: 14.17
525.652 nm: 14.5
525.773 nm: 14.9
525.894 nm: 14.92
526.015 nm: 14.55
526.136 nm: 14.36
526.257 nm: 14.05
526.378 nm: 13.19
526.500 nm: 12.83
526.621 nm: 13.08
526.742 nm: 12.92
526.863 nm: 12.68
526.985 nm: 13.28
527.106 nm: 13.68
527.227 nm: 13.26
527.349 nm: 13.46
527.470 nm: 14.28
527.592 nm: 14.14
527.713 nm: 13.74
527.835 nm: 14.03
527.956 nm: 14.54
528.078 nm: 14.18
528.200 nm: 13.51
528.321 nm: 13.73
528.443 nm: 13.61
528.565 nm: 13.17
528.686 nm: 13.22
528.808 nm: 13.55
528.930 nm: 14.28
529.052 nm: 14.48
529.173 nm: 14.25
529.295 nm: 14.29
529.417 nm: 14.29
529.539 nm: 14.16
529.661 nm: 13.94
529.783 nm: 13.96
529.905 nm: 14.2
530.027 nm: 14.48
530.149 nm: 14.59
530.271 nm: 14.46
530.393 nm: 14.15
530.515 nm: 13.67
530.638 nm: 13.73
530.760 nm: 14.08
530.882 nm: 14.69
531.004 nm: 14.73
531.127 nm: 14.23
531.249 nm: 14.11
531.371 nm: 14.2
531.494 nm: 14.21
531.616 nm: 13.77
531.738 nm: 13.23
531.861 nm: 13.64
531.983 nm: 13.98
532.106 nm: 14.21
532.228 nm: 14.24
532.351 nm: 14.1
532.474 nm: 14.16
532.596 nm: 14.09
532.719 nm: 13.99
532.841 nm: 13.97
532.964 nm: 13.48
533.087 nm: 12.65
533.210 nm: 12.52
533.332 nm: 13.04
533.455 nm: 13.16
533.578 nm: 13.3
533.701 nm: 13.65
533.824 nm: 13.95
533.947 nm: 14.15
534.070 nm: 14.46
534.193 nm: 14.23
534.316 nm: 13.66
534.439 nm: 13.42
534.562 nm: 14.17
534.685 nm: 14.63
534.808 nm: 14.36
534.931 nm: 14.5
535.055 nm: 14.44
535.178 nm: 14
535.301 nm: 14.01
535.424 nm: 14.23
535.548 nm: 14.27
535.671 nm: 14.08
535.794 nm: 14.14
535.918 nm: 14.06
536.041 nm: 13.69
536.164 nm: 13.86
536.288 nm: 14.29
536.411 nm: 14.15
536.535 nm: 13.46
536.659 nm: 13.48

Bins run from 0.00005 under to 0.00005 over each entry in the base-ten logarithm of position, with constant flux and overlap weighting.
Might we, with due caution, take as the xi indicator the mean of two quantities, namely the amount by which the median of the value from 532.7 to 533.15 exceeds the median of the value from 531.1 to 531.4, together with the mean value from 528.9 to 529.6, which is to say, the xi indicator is 6.91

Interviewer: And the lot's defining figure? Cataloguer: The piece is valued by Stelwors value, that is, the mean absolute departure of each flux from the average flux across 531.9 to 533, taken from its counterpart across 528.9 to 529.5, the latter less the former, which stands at -0.09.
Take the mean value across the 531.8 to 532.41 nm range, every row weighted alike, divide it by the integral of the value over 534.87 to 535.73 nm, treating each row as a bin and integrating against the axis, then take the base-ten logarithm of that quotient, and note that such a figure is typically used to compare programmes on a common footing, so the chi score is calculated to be 0.06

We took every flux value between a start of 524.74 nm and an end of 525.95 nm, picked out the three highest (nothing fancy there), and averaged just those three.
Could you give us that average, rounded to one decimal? 14.8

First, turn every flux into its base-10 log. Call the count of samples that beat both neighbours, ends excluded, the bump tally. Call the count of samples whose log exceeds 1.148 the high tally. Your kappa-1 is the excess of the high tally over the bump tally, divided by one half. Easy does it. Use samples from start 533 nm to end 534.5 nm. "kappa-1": 4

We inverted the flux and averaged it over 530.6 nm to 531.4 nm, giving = 0.0702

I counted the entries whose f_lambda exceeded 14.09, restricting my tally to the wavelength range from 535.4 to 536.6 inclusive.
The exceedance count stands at 5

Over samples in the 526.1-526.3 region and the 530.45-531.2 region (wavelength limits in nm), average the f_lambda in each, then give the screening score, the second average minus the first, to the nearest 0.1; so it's 0.0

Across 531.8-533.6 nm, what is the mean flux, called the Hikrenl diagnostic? 13.6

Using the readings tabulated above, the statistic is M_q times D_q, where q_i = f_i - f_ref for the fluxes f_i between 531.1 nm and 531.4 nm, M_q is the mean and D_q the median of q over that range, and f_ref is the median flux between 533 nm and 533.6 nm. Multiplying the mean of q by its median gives 1.32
